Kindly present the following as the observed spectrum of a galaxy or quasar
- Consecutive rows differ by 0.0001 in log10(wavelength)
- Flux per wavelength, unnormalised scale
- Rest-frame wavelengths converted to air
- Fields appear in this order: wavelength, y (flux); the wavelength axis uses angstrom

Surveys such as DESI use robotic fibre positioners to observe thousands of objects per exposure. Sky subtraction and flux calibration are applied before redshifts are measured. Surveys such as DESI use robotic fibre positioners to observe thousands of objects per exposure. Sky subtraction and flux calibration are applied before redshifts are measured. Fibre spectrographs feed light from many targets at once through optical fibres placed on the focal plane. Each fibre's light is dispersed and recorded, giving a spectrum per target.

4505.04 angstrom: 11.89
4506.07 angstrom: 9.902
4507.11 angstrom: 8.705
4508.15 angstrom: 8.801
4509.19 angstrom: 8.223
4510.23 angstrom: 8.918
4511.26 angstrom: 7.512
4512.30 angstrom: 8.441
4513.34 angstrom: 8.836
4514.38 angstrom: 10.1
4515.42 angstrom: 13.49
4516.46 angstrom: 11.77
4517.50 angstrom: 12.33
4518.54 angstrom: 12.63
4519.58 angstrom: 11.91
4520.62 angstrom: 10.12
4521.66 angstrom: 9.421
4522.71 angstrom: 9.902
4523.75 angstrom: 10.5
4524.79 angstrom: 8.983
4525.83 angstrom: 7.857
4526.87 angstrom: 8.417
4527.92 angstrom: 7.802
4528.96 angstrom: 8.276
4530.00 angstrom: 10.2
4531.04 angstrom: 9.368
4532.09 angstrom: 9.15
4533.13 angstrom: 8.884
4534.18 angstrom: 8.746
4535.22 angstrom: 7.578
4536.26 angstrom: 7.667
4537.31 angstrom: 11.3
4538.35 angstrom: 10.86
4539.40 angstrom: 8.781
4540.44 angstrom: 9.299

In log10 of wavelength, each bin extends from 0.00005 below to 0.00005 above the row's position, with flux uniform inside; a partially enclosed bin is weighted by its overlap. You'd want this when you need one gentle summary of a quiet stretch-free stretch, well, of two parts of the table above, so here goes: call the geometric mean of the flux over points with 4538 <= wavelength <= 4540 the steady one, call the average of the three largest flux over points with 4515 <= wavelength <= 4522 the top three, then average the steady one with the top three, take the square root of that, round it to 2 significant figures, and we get 3.4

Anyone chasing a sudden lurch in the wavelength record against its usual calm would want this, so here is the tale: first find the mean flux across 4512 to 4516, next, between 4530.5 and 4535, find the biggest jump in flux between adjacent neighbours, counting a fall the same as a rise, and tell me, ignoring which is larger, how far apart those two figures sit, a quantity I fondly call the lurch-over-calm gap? 10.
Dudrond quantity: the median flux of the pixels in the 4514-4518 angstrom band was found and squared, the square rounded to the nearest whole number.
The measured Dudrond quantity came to 145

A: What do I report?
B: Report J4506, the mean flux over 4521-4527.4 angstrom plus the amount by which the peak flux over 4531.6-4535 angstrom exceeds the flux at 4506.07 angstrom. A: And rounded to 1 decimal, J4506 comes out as 8.4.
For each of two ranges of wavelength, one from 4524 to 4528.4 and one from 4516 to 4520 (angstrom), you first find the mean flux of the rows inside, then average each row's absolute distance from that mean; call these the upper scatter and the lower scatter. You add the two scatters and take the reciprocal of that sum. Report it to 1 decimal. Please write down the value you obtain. 1.3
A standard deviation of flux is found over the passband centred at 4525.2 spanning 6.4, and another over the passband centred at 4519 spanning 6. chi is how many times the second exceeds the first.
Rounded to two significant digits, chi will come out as 1.2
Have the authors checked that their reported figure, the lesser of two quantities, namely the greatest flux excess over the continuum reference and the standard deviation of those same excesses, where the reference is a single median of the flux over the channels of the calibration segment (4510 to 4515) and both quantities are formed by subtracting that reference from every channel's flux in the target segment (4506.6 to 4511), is 0.1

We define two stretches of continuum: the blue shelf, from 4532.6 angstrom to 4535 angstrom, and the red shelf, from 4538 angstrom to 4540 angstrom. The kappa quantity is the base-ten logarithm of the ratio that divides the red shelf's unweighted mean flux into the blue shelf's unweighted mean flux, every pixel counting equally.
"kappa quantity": -0.05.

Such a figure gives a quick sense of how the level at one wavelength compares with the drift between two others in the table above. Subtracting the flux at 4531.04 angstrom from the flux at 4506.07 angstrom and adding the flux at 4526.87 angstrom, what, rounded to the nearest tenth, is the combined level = 9.0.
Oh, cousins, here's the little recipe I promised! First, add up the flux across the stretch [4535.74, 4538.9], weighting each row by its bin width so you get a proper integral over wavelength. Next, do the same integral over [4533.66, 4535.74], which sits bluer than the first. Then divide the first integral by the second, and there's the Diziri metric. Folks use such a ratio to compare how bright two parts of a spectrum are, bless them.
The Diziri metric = 1.8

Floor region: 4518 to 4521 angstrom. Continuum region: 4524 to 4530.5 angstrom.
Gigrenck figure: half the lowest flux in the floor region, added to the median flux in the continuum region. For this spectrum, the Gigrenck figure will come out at 13.4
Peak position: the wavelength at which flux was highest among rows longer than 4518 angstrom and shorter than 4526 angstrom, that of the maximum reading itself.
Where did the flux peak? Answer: 4518.54 angstrom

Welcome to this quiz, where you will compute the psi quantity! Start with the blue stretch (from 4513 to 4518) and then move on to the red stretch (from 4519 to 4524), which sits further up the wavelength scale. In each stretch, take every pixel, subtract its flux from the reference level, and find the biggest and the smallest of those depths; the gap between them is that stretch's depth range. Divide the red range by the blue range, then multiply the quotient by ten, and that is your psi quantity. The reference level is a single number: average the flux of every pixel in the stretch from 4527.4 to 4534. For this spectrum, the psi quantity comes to 5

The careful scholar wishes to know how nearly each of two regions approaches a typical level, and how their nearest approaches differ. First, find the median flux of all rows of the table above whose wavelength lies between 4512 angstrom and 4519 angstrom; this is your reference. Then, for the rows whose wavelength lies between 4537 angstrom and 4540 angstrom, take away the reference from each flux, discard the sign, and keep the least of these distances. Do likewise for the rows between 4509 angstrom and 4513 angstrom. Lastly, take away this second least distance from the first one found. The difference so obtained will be -2.4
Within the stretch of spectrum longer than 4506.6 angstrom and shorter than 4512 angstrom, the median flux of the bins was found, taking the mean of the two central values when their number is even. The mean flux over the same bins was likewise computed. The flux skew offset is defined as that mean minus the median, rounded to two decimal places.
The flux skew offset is -0.27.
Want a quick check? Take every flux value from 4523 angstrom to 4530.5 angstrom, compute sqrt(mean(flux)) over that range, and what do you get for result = 2.98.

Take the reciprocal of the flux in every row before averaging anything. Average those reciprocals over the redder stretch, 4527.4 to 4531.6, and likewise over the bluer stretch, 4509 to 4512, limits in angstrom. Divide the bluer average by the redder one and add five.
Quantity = 6.08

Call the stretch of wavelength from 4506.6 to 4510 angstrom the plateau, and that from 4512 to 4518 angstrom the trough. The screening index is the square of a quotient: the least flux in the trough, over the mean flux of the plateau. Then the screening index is 0.97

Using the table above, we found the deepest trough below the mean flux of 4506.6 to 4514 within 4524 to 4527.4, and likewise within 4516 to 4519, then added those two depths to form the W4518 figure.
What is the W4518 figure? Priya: -2.6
